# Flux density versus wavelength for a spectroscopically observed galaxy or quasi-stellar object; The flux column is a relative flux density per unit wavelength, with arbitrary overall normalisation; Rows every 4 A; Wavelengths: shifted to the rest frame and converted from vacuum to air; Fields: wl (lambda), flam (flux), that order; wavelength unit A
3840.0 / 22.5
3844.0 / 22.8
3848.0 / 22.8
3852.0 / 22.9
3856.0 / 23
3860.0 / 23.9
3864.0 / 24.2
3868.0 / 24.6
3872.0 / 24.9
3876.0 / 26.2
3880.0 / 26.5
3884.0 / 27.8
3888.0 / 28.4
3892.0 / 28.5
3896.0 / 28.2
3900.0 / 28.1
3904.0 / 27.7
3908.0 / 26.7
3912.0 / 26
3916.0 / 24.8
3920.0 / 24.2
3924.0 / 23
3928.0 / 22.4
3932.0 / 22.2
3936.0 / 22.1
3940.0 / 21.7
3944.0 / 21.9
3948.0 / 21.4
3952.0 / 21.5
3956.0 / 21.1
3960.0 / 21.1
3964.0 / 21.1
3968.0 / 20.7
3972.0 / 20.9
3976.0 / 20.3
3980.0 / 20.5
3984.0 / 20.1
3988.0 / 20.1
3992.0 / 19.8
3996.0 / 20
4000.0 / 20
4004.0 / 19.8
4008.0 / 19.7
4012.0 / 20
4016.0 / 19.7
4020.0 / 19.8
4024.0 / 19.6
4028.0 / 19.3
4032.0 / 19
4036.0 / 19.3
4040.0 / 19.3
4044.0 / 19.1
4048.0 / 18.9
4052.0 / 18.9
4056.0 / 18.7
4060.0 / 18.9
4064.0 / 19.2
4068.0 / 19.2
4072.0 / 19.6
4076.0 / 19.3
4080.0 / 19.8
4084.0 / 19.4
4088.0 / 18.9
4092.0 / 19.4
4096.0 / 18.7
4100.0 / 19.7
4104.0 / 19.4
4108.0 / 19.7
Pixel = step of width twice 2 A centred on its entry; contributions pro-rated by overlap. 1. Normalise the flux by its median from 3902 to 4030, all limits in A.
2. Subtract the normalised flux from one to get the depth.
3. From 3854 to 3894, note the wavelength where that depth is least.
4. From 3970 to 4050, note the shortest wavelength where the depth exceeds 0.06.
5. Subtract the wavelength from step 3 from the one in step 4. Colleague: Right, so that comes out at 116 A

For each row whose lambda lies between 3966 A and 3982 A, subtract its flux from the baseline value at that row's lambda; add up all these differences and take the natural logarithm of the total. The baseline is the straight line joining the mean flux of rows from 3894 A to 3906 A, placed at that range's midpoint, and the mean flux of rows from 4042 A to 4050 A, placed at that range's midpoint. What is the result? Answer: 2.4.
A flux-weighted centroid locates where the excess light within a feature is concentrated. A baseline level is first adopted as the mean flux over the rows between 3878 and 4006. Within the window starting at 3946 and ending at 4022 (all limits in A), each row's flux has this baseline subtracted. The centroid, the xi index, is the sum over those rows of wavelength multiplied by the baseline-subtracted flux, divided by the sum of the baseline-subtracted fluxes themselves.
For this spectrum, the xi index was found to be 3988.6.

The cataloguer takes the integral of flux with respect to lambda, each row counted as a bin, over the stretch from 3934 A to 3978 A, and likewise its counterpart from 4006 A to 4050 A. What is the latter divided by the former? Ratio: 0.91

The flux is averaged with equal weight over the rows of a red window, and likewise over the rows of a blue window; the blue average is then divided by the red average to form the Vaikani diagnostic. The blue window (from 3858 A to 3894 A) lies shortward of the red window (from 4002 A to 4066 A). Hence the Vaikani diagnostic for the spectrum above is 1.35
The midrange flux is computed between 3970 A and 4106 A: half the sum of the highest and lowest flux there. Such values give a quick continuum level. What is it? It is 19.8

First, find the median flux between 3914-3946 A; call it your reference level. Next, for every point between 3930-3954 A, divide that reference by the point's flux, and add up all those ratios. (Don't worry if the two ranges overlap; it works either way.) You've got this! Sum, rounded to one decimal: 6.1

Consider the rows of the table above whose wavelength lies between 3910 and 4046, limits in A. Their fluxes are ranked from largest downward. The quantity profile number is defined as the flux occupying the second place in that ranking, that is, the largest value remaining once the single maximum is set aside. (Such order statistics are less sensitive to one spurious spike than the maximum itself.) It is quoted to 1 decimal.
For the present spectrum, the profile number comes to 24.8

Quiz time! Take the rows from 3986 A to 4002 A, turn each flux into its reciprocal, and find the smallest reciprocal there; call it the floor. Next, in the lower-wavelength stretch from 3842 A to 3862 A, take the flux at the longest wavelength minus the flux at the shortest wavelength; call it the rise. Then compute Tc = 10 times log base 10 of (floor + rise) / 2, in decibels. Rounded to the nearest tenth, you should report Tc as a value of -2.4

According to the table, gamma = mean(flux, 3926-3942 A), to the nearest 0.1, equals 22.1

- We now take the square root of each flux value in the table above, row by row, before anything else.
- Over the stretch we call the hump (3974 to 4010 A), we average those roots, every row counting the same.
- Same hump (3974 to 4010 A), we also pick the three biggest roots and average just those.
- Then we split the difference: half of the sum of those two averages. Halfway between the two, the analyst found 4.49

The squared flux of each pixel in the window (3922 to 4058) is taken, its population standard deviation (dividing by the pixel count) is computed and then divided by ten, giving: 4.6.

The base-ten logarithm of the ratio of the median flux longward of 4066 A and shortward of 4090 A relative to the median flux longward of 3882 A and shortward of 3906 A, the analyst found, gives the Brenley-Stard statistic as -0.16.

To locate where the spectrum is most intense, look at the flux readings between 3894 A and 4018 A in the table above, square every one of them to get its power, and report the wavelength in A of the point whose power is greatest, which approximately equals 3896.0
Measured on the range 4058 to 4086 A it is 4080.0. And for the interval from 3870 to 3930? 3892.0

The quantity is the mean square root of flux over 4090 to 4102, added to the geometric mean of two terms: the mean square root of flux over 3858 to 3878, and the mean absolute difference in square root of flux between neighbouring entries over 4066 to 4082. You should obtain 4.86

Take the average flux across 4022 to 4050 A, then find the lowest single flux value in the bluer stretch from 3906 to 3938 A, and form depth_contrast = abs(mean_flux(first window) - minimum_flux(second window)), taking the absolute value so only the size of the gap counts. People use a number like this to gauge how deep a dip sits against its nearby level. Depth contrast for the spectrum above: 2.9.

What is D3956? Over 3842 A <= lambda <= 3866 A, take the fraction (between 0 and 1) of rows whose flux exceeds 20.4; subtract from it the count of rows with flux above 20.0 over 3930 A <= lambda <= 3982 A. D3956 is -12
